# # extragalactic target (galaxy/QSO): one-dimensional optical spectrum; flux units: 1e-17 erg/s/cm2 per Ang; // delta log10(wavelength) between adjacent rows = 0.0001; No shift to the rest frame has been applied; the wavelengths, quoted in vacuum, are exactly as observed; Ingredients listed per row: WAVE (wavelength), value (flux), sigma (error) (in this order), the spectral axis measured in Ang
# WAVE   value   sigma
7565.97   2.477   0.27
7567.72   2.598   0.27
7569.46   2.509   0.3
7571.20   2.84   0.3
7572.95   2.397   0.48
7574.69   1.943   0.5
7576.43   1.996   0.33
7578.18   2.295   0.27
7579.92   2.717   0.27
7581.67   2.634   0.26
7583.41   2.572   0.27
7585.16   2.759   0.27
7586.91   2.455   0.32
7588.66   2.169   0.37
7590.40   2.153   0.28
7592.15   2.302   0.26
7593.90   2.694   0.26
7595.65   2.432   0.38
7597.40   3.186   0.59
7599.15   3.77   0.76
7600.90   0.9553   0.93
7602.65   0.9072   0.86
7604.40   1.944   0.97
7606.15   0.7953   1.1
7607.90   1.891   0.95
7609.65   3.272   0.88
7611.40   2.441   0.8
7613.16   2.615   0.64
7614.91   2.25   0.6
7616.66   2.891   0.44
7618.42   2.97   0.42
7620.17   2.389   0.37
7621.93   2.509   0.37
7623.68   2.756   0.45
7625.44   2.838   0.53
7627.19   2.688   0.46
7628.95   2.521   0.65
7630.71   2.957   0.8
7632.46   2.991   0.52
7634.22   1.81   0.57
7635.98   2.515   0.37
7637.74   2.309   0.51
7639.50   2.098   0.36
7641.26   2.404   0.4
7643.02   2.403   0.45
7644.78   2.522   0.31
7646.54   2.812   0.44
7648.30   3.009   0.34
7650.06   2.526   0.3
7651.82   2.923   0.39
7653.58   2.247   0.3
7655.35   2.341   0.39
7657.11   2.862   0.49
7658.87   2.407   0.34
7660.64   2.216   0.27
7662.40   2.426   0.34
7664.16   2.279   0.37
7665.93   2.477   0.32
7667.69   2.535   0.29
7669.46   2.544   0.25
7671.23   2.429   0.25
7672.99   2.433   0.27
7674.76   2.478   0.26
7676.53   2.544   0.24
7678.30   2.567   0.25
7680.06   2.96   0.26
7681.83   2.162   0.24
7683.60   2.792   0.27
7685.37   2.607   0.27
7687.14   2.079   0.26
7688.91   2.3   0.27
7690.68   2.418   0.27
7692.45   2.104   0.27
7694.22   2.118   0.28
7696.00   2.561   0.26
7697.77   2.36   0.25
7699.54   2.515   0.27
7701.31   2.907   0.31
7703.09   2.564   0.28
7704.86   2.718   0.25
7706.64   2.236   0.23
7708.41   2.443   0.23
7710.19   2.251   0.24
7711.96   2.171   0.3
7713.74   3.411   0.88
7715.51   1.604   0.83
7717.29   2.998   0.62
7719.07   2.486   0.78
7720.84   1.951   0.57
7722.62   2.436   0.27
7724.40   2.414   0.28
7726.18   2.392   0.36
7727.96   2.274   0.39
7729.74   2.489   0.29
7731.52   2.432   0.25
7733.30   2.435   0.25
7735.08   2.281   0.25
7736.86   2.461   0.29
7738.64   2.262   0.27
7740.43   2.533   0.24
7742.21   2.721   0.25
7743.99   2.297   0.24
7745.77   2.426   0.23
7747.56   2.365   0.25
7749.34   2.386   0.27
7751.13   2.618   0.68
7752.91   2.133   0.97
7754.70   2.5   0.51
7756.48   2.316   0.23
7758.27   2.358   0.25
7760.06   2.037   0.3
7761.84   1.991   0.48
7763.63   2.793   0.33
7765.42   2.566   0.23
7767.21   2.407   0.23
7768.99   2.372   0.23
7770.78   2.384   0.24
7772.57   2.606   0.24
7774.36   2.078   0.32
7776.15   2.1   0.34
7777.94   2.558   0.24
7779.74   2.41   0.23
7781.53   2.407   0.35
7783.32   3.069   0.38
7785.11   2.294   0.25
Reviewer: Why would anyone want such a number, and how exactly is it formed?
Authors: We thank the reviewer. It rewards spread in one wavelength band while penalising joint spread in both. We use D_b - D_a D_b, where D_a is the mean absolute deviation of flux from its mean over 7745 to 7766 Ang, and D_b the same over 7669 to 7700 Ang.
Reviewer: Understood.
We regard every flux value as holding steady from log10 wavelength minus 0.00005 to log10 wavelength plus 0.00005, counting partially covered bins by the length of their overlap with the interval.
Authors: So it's 0.15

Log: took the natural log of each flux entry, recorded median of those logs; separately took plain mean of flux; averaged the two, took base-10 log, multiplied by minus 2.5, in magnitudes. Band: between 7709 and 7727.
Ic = -0.540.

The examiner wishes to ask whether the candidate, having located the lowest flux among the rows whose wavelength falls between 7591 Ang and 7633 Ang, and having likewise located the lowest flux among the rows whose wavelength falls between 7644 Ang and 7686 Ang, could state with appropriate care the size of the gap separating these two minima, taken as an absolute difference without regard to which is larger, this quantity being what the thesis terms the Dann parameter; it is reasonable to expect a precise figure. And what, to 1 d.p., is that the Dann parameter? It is 1.4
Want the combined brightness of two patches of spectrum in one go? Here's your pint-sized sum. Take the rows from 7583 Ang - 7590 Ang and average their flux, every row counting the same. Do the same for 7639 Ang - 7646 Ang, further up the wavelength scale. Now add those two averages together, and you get 4.85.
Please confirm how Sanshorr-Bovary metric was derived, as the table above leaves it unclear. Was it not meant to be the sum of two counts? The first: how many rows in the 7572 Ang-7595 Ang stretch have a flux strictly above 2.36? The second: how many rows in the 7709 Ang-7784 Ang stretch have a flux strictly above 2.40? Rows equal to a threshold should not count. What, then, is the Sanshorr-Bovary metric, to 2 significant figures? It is 29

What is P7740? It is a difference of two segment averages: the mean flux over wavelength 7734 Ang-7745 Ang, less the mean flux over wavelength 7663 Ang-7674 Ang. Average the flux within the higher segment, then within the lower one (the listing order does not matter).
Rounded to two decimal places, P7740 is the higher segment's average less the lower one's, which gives -0.02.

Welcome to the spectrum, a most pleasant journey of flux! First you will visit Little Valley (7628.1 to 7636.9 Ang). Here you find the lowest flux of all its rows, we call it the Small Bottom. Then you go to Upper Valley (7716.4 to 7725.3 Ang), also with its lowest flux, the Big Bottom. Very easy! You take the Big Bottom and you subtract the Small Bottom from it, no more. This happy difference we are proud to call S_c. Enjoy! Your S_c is 0.14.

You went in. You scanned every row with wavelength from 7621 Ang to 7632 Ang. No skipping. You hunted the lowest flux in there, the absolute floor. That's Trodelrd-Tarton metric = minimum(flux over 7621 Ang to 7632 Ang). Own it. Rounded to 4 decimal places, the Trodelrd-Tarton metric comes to 2.5090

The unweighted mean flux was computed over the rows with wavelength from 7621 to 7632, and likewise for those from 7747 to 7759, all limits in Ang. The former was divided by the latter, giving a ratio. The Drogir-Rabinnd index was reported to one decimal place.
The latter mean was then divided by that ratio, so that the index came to 2.1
